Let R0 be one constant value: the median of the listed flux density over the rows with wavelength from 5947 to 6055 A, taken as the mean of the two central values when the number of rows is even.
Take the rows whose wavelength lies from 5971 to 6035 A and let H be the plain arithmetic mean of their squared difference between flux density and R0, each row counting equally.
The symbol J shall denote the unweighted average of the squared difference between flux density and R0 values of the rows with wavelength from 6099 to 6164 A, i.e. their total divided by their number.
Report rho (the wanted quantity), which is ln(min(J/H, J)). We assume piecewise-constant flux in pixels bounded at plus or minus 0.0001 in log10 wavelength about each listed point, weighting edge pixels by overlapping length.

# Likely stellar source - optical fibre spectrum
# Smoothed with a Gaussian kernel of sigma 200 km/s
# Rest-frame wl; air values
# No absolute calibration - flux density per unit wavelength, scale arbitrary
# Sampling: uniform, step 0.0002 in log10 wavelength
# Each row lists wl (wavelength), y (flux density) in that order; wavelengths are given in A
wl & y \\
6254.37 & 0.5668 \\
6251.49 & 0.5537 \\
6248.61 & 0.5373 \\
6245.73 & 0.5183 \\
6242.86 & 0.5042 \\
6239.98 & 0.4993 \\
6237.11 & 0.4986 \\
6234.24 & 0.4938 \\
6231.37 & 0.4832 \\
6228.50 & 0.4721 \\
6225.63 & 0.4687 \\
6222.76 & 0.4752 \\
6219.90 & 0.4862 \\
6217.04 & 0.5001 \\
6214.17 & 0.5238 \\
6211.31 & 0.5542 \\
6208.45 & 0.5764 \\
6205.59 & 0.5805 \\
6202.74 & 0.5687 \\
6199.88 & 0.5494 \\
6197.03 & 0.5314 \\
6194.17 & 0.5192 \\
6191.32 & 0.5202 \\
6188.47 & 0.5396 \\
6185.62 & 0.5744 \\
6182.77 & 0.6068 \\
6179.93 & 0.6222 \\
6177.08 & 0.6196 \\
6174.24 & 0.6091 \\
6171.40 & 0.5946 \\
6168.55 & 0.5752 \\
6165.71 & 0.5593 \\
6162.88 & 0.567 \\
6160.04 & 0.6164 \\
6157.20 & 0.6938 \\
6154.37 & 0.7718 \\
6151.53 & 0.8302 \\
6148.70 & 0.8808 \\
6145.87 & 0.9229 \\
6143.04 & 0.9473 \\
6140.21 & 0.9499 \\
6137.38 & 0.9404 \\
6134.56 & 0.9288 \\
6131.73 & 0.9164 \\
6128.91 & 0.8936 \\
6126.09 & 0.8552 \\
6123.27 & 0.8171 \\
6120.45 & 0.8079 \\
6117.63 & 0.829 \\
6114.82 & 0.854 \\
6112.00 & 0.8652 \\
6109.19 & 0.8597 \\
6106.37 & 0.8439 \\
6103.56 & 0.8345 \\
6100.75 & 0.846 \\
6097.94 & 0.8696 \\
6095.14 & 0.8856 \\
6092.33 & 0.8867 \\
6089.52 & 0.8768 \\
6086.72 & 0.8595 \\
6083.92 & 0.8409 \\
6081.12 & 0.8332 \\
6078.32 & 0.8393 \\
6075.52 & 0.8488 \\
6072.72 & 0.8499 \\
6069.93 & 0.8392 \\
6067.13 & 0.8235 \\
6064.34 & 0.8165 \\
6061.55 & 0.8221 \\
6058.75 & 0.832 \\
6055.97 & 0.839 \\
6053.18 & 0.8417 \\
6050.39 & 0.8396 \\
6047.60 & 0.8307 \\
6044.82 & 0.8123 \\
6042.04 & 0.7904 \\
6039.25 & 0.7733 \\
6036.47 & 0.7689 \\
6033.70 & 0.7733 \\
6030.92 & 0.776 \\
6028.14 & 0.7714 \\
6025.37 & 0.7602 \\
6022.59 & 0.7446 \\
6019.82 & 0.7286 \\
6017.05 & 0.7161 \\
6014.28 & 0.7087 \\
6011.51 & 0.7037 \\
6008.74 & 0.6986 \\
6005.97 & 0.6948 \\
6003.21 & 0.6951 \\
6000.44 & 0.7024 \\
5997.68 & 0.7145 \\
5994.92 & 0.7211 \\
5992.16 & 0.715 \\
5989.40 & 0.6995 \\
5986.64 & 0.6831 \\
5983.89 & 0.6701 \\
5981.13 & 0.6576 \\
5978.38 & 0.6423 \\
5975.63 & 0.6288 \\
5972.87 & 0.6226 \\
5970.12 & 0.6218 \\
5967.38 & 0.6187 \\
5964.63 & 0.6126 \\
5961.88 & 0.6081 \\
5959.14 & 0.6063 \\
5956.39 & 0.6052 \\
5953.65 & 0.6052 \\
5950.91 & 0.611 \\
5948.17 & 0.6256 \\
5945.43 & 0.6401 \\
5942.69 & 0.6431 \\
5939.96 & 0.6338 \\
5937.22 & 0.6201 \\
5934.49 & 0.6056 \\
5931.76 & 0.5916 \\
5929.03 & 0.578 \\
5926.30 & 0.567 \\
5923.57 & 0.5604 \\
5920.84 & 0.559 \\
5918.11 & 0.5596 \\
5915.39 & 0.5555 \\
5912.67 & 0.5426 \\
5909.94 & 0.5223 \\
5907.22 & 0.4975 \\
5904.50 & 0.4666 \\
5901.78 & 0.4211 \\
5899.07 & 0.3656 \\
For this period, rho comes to -3.6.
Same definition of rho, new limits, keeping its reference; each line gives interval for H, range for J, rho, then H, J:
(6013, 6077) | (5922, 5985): -4.8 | 0.011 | 0.008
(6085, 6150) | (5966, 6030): -6.3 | 0.032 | 0.002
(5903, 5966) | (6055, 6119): -3.8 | 0.016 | 0.021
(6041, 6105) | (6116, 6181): -3.7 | 0.020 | 0.025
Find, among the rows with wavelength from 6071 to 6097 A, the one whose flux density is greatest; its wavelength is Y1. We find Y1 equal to 6092.33 A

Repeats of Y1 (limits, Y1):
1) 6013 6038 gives 6030.92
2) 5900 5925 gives 5923.57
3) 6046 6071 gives 6053.18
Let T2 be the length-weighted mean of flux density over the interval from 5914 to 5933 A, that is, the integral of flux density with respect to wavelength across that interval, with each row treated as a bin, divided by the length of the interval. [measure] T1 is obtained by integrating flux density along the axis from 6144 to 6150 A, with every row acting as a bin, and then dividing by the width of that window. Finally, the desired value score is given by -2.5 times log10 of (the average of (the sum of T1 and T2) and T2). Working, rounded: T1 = 0.91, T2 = 0.57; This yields -0.02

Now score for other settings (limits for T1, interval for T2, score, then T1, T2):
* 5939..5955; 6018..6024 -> -0.05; 0.63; 0.74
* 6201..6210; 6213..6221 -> 0.26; 0.57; 0.50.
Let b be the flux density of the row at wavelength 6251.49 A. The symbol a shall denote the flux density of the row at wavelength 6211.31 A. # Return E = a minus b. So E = 0.00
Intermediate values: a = 0.5542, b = 0.5537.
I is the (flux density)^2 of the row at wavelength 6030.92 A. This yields 0.60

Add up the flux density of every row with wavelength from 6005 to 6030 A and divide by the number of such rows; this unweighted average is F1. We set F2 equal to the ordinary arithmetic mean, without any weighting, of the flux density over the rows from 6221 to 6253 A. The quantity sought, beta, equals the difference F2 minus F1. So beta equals -0.22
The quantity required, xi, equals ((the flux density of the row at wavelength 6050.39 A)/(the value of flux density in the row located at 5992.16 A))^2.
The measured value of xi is 1.38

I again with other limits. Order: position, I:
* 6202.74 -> 0.32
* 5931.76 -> 0.35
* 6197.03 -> 0.28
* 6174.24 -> 0.37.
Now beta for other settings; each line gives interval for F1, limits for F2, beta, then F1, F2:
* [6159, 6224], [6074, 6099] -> 0.30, 0.56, 0.86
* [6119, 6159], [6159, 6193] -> -0.28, 0.87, 0.58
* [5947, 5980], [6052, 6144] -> 0.24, 0.62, 0.86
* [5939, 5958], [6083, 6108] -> 0.24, 0.62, 0.86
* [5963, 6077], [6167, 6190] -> -0.15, 0.74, 0.59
